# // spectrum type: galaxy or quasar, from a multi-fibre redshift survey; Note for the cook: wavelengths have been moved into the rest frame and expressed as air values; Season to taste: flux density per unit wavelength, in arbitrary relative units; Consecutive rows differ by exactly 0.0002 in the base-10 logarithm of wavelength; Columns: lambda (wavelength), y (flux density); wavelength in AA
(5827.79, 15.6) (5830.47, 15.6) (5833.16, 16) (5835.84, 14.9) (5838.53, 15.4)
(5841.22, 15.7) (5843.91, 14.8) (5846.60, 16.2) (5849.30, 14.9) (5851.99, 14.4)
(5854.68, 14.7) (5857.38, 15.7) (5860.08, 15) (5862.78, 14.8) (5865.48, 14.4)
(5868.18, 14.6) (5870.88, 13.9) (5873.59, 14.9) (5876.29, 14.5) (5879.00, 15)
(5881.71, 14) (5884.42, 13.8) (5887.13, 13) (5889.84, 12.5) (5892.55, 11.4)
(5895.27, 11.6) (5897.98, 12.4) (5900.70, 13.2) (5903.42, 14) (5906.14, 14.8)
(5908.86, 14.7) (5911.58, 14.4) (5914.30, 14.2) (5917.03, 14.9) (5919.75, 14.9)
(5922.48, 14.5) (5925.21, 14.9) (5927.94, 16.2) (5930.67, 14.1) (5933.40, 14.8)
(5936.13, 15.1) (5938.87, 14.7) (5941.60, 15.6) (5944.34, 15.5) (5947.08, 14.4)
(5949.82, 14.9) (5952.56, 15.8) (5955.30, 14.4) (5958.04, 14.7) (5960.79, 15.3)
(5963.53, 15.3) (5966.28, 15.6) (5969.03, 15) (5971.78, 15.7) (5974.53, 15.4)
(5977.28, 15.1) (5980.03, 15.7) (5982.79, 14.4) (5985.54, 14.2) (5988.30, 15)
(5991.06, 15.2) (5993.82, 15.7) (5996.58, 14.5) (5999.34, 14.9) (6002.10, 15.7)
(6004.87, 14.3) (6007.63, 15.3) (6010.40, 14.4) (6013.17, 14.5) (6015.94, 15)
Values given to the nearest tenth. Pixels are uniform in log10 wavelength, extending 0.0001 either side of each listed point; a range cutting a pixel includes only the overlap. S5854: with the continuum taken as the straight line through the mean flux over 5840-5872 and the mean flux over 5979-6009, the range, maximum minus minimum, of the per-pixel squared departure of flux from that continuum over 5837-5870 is 1.6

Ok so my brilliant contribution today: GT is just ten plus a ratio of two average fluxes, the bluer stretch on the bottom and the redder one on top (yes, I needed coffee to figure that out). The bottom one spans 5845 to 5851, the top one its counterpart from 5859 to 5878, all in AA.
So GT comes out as 10.9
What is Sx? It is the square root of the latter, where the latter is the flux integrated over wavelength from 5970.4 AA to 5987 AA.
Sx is 15.8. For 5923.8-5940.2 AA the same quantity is 15.7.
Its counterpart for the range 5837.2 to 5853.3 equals 15.7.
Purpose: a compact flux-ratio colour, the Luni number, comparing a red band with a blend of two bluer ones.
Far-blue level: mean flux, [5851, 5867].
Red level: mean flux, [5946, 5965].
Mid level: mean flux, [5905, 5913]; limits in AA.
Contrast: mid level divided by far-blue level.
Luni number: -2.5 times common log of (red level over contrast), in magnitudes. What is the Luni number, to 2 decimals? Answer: -2.95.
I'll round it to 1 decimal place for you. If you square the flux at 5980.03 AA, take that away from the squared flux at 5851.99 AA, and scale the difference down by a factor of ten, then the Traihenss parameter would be -3.9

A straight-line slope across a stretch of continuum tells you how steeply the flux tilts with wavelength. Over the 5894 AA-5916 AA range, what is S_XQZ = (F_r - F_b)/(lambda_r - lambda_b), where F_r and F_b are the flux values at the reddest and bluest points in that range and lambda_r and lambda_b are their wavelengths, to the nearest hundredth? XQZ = 0.14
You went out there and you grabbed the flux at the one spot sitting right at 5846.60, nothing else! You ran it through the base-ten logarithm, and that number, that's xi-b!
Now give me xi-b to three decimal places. 1.210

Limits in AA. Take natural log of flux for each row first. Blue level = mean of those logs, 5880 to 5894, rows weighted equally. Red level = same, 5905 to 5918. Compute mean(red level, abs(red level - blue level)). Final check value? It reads 1.40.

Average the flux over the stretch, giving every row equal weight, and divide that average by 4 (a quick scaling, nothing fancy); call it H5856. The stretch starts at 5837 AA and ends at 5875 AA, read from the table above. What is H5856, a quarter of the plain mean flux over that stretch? 3.74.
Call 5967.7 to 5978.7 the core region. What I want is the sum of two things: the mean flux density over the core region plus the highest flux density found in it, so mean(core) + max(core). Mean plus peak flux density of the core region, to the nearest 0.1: 31.0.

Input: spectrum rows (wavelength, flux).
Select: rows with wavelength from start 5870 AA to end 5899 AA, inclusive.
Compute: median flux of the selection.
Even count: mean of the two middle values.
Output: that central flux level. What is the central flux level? 13.8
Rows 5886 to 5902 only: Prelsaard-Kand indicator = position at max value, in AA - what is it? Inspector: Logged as 5900.70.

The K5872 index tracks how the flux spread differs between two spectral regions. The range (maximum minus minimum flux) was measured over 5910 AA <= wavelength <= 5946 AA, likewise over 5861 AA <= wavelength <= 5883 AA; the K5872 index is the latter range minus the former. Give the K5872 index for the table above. -1.0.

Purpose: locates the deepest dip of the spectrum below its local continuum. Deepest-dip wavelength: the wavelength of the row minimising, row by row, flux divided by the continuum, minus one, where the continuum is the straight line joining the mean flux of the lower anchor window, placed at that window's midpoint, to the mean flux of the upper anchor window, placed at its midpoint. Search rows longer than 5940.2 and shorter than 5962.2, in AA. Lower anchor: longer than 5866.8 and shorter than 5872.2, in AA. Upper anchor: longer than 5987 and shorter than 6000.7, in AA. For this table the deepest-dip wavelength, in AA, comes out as 5955.30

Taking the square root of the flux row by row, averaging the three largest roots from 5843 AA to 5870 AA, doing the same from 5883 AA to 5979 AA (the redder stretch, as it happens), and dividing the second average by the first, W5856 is 1.01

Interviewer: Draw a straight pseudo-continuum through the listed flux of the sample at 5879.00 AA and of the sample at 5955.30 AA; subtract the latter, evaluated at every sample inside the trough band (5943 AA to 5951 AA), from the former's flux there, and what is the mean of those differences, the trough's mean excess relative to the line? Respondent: 0.47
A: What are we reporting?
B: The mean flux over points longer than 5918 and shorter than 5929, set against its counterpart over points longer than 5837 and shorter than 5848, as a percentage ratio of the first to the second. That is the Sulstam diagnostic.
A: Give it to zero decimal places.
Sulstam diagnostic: 97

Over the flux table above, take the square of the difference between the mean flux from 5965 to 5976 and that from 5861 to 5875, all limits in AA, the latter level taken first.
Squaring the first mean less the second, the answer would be 0.8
